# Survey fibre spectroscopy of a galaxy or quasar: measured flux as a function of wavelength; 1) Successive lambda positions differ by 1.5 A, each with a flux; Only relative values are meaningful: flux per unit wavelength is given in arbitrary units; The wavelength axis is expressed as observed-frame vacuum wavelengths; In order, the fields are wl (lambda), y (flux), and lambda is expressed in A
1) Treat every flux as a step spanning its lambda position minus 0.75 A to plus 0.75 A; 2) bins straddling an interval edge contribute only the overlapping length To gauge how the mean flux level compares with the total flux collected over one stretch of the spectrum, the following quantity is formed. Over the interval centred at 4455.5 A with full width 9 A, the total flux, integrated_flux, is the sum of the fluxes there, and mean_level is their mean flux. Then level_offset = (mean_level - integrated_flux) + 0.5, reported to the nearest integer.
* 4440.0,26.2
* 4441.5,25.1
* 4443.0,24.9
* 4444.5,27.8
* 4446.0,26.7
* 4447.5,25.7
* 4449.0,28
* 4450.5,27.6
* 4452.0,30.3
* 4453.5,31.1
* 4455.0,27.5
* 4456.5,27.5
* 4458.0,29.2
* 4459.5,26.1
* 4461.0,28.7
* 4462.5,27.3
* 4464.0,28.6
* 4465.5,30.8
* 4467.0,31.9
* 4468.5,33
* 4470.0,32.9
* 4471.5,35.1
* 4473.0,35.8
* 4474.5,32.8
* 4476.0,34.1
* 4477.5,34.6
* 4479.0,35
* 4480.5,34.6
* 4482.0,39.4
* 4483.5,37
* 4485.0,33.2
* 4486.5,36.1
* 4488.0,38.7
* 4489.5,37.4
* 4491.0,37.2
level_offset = -143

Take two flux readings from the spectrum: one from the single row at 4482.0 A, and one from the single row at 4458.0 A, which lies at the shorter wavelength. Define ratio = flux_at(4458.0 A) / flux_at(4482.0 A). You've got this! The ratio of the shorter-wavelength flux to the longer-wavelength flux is 0.74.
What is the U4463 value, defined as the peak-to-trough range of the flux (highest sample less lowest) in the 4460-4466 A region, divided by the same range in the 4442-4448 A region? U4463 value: 1.2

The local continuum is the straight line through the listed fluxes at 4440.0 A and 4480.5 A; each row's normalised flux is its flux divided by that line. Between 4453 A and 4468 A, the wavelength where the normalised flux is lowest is 4459.5 A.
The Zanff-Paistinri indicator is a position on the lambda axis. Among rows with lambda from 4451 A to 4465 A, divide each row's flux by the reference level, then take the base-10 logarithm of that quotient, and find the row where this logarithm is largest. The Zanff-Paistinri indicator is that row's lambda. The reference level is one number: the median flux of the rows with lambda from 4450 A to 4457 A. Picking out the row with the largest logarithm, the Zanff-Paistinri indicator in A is 4453.5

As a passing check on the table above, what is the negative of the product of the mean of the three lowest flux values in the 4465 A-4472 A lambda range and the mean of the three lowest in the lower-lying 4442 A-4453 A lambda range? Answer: -821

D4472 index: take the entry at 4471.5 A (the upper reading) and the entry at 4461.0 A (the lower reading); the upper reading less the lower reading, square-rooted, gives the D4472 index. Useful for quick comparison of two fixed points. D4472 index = 2.5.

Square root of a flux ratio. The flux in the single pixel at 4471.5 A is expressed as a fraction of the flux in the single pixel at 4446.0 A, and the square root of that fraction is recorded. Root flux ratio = 1.15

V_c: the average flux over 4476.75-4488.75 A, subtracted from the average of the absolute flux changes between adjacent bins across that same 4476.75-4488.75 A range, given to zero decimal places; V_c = -34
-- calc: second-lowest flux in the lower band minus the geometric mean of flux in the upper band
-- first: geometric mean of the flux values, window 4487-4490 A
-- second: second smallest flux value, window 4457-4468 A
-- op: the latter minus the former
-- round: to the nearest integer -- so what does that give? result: -11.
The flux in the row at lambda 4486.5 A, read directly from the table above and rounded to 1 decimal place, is 36.1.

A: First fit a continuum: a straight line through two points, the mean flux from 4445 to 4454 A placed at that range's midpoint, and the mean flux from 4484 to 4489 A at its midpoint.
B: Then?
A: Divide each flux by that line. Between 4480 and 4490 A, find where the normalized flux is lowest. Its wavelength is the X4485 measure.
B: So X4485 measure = 4485.0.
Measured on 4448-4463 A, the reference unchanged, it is 4459.5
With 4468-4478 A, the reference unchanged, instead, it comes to 4474.5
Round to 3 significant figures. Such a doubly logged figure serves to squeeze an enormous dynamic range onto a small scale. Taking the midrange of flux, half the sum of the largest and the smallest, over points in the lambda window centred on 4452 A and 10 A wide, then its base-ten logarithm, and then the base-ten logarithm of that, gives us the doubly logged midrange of 0.162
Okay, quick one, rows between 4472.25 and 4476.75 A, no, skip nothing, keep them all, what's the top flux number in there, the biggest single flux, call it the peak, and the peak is 35.8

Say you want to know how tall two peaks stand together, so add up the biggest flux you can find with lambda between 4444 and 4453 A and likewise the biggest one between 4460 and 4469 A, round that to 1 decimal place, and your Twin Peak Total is 63.3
